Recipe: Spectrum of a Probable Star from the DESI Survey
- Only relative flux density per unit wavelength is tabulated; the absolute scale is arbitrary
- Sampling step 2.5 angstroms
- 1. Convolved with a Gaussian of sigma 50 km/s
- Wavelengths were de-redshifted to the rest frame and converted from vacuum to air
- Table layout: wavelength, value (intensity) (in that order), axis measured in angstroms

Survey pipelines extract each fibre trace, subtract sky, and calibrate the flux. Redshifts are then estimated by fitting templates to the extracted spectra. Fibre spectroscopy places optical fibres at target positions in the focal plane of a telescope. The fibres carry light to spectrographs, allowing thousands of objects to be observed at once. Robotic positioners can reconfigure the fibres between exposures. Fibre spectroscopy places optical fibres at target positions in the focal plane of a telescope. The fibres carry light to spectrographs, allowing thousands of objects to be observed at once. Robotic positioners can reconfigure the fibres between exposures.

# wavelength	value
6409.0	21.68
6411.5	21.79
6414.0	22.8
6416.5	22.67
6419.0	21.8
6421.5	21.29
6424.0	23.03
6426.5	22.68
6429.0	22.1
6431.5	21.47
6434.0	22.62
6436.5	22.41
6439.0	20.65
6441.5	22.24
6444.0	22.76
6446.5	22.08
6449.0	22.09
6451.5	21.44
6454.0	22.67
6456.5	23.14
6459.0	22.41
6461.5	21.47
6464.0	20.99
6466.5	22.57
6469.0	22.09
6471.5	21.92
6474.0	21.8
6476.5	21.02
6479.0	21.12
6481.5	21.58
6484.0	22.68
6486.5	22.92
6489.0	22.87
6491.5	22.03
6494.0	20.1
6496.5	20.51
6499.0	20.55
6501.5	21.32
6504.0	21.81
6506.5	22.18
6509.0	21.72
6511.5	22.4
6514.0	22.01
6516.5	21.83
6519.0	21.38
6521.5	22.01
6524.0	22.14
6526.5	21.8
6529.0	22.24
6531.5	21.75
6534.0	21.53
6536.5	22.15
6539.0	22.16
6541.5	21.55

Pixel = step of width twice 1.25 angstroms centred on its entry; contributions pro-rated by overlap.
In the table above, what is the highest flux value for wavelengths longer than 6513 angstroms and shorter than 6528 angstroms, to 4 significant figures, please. 22.14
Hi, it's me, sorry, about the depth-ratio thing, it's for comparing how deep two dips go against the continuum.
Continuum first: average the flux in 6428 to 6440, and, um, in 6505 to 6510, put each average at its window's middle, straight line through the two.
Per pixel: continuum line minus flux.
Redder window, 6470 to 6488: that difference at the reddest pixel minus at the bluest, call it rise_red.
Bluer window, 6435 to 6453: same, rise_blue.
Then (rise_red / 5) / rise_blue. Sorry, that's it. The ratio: -0.20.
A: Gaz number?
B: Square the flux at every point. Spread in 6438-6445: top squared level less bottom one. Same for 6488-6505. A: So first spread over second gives 0.8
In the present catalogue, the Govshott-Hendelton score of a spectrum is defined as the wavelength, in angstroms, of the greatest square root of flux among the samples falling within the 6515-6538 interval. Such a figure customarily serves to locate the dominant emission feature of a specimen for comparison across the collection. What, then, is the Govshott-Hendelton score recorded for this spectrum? 6529.0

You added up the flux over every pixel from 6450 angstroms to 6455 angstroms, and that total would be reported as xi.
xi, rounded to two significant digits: 44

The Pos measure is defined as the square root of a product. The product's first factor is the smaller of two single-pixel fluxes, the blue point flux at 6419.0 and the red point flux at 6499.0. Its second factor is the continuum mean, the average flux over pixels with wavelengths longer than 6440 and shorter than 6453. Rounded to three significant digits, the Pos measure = 21.3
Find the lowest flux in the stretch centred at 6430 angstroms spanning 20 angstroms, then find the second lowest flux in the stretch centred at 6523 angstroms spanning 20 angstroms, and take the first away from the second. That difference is 1.1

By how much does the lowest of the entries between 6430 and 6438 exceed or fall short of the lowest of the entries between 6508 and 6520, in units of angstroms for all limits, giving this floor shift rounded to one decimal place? 0.1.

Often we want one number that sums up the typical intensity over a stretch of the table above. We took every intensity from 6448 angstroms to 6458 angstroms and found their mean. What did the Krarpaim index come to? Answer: 22.34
